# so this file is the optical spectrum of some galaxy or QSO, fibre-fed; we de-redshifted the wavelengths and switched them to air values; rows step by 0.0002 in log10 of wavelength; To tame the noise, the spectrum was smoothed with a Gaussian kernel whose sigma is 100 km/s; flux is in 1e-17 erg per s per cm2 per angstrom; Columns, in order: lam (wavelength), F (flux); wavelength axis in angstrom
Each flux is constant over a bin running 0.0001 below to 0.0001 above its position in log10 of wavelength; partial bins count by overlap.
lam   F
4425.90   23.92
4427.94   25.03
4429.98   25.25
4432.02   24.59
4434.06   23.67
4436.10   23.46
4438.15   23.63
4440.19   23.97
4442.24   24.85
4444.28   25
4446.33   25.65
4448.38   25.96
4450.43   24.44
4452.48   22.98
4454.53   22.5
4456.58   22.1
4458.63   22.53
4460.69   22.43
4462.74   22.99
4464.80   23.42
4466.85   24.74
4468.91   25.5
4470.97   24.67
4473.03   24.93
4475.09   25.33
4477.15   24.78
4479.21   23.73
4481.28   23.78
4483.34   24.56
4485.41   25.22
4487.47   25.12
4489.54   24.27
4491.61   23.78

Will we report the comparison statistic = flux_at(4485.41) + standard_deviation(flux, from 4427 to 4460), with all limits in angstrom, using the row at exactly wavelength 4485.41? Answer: 26.4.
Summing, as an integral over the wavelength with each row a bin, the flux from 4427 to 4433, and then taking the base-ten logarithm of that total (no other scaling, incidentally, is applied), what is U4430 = 2.18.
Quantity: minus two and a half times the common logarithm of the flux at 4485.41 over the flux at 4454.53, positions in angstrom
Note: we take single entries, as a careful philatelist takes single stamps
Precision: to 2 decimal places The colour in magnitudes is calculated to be -0.12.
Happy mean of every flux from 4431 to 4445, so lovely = 24.2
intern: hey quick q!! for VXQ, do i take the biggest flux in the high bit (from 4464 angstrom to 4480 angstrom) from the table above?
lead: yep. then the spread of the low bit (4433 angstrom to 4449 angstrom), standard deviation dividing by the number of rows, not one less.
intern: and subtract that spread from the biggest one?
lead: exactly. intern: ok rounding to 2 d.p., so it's 24.59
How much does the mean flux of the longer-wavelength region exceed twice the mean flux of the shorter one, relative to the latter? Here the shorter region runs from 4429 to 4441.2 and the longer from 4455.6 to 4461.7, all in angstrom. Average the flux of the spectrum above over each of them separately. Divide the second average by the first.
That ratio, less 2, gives -1.07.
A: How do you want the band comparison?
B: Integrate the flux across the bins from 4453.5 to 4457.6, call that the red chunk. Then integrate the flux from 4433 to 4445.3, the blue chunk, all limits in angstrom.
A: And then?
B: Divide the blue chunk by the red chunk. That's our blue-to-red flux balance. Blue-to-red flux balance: 3.2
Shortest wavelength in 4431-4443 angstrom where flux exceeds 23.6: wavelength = 4432.02 angstrom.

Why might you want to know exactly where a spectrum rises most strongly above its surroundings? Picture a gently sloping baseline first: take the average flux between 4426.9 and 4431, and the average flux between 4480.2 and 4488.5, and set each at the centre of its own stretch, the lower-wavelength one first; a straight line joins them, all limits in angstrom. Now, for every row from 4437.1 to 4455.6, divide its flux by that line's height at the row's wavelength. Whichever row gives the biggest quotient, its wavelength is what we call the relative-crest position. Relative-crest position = 4448.38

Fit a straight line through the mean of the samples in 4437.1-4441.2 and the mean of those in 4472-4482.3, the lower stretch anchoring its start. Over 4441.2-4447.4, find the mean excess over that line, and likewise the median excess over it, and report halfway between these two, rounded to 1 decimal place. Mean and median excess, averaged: 1.2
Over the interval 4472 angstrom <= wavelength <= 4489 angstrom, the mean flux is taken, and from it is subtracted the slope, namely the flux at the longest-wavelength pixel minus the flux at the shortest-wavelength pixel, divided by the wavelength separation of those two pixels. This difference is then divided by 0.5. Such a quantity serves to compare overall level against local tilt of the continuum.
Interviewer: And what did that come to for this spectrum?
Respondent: 49.3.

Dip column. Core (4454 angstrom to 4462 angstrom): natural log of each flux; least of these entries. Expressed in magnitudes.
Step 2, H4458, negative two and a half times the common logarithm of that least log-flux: -1.23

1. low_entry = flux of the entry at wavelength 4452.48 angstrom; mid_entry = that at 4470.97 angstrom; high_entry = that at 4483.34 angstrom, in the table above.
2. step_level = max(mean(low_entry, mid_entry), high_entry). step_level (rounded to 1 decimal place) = 24.6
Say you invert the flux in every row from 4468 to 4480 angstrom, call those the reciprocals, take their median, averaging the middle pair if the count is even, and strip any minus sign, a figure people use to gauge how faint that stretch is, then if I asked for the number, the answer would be 0.0402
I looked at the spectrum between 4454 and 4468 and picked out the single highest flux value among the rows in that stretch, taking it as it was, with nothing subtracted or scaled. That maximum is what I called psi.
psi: 24.74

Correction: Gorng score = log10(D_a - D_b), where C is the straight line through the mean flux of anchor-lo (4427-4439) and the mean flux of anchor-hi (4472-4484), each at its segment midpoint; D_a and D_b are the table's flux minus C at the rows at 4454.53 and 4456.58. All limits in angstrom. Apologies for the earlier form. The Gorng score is -0.4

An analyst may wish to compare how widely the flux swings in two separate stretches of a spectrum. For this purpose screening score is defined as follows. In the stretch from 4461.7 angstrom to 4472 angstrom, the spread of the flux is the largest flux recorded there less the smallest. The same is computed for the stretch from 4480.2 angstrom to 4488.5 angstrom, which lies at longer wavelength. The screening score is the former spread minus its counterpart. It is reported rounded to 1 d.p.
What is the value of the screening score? 1.1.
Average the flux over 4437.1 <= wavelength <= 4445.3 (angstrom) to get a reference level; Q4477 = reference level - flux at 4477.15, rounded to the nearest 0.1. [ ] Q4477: -0.4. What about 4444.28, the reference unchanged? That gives -0.6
